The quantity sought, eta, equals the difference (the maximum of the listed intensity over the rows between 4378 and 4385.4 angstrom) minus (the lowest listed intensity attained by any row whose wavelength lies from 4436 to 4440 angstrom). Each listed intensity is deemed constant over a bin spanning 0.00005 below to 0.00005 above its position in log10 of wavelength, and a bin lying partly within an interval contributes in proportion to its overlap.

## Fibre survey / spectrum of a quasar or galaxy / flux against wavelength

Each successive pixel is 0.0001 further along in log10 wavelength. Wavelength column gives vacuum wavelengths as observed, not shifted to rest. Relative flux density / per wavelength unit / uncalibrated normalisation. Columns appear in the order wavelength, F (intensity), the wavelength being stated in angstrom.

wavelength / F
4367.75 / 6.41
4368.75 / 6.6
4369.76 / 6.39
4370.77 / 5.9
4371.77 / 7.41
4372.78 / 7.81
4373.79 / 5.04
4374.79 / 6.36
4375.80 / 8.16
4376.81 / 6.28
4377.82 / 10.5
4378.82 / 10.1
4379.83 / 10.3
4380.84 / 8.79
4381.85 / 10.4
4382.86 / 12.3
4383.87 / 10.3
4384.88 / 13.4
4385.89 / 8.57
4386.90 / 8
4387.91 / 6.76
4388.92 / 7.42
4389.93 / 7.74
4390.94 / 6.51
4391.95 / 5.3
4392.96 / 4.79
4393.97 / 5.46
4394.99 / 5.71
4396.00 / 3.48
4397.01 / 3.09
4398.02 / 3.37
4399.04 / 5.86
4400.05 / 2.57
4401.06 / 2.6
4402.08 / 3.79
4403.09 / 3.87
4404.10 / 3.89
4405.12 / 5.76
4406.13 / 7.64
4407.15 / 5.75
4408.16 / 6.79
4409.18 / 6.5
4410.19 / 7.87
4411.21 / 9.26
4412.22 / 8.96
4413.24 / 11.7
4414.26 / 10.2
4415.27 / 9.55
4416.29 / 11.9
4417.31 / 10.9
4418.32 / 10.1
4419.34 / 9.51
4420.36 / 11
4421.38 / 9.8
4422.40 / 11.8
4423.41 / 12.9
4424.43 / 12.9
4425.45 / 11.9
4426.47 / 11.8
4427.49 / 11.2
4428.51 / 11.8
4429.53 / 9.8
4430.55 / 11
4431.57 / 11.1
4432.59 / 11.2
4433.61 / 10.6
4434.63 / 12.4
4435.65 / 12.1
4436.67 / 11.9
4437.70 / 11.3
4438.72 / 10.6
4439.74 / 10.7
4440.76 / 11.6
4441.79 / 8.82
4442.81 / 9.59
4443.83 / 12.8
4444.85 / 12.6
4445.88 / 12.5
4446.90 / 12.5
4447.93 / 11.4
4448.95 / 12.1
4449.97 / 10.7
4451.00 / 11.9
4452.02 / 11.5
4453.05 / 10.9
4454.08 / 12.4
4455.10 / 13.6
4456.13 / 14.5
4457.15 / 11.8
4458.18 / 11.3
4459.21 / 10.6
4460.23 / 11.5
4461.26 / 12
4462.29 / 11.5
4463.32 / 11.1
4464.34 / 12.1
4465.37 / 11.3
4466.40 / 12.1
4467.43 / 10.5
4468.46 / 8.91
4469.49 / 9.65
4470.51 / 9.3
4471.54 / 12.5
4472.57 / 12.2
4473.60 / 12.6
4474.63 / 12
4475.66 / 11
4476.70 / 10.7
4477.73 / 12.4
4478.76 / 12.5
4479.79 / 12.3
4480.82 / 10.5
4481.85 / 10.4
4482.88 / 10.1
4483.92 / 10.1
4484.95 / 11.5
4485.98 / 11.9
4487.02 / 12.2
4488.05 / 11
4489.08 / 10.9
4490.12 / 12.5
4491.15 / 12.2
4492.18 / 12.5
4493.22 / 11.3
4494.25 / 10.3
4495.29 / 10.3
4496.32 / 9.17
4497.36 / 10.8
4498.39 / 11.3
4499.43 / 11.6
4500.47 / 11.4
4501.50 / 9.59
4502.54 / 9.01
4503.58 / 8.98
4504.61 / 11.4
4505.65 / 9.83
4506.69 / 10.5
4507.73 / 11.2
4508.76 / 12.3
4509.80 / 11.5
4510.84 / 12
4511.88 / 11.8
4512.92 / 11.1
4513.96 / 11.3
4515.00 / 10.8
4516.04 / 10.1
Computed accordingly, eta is 2.8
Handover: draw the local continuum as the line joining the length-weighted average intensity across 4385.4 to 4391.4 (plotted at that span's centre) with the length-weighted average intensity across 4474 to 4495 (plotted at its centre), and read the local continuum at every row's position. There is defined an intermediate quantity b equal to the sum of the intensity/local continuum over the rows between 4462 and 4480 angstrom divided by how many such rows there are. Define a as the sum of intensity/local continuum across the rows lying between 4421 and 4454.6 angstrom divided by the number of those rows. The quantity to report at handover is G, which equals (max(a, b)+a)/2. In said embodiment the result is 1.21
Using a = 1.21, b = 1.05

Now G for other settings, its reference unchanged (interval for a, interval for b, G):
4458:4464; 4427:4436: 1.15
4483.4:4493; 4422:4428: 1.18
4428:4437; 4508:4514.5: 1.22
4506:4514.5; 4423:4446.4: 1.07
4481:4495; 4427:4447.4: 1.08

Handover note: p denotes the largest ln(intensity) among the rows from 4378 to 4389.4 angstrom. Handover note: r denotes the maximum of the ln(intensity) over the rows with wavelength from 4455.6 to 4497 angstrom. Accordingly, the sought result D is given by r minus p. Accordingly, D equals 0.08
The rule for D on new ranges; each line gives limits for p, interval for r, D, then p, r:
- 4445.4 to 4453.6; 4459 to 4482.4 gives 0.01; 2.526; 2.53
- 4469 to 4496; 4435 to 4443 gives -0.04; 2.534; 2.49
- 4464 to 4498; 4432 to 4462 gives 0.14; 2.534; 2.67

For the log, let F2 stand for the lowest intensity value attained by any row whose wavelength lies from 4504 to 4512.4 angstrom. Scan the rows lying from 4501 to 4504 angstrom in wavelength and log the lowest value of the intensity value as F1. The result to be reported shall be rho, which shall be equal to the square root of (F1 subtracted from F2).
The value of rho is 0.9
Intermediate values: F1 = 8.98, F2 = 9.83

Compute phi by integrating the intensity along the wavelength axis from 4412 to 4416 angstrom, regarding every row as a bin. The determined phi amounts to 41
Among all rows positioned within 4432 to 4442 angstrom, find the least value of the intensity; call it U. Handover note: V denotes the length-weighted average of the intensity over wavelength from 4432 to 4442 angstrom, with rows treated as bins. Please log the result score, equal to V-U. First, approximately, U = 8.82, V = 11.2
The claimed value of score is 2.4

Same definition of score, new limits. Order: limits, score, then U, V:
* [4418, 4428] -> 1.8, 9.51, 11.3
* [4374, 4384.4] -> 3.0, 6.28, 9.2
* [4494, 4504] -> 1.3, 8.98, 10.2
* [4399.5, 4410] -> 2.4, 2.57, 5.0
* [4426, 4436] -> 1.5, 9.8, 11.3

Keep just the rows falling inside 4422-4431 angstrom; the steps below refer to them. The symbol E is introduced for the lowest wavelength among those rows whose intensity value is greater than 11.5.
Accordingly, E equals 4422.40 angstrom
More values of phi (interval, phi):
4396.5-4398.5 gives 6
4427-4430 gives 33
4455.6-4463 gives 88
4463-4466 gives 35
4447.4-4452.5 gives 59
